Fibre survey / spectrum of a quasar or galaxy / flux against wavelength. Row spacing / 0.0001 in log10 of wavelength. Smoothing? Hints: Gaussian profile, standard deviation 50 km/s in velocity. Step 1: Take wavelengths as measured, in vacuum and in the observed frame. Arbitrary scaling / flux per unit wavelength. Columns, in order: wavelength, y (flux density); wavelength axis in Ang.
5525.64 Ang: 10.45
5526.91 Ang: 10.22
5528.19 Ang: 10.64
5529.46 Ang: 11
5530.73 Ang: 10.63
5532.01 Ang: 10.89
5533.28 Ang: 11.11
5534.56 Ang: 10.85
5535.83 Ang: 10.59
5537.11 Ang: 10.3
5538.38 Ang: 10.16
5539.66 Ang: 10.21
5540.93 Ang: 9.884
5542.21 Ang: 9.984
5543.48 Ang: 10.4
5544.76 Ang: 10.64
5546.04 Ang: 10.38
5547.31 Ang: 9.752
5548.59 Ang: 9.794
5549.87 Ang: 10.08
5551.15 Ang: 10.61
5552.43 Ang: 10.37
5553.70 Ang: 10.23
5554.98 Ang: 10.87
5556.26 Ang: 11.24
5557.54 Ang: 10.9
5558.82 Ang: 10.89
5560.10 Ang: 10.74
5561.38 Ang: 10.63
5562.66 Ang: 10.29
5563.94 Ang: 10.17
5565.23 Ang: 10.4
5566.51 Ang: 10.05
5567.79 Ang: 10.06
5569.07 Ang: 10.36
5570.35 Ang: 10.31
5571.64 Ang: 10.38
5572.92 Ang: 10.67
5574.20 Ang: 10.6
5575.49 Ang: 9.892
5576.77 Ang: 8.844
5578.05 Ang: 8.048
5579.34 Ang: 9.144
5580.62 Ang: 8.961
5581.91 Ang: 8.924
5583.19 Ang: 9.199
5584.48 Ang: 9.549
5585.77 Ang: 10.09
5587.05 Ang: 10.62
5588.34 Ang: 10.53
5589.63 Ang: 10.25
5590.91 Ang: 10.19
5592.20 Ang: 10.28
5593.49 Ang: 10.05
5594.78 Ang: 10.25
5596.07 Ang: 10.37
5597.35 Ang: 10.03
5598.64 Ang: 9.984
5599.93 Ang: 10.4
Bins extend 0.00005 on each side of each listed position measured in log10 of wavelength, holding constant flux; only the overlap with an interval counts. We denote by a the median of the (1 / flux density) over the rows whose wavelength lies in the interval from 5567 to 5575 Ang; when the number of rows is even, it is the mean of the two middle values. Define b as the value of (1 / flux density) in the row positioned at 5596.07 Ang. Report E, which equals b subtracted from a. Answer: 0.0000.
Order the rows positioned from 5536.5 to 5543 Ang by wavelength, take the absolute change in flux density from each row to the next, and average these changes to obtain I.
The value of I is 0.154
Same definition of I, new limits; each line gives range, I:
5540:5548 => 0.329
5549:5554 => 0.303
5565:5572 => 0.156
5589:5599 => 0.155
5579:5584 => 0.165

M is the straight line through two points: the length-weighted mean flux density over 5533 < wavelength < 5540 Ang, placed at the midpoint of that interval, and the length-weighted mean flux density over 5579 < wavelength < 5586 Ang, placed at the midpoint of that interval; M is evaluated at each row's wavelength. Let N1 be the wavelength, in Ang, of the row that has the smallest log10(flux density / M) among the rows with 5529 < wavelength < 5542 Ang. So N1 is 5540.93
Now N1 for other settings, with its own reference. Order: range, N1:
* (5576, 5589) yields 5578.05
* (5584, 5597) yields 5584.48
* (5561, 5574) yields 5566.51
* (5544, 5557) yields 5547.31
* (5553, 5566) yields 5553.70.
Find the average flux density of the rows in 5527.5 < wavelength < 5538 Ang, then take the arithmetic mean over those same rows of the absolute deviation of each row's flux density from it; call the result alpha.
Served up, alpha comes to 0.21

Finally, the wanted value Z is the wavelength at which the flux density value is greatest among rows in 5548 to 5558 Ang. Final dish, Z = 5556.26 Ang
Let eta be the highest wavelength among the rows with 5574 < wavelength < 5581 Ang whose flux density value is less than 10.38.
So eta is 5580.62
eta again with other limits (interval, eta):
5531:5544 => 5542.21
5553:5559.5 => 5553.70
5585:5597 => 5596.07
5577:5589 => 5585.77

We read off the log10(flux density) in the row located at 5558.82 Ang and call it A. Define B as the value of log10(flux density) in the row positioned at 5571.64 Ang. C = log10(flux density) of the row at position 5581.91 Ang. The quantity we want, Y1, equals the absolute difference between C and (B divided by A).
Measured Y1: 0.03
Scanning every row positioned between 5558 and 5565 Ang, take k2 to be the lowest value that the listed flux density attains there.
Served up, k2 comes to 10.17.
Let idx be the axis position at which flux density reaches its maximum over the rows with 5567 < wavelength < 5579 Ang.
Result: 5572.92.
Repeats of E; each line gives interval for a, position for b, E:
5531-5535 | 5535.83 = -0.0026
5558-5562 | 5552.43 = -0.0033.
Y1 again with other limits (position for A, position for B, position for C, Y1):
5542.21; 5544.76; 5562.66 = 0.02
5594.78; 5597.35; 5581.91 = 0.04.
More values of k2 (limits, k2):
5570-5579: 8.048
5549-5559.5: 10.08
